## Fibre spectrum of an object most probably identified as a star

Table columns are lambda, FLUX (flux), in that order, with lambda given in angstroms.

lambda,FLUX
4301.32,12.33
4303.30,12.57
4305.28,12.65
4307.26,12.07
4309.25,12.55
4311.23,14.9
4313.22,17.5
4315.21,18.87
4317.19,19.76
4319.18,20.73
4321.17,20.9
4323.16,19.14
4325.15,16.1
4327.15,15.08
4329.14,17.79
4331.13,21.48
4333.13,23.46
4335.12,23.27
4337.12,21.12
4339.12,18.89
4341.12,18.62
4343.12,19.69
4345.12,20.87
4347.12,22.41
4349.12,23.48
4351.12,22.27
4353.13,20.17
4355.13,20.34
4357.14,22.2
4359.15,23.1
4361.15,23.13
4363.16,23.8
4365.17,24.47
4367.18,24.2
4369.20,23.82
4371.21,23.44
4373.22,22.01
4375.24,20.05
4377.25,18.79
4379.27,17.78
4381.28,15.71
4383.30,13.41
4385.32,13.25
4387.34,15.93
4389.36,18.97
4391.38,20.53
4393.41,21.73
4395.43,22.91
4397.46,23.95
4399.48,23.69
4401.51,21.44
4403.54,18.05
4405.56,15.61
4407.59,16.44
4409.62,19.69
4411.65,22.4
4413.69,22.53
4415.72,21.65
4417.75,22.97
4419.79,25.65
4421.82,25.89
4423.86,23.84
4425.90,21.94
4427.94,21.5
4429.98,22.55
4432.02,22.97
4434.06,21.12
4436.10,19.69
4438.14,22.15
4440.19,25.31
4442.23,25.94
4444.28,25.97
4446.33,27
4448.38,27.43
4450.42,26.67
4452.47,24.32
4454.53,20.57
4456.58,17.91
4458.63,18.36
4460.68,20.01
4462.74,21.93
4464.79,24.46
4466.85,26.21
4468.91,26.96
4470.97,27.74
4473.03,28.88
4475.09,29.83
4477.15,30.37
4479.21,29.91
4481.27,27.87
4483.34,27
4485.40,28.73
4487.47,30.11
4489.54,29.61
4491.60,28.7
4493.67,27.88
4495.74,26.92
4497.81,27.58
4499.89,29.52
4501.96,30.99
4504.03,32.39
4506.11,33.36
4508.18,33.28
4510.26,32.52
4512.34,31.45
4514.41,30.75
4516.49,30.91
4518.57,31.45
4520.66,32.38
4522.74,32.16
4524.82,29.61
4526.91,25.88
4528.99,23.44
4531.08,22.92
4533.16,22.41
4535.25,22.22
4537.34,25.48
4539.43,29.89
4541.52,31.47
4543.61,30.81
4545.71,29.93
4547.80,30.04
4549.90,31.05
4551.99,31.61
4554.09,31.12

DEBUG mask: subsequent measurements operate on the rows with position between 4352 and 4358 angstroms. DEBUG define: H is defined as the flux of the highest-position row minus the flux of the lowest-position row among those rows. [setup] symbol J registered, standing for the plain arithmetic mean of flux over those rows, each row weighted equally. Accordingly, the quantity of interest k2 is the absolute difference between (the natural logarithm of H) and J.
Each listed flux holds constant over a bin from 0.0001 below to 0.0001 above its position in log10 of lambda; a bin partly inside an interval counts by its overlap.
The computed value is 20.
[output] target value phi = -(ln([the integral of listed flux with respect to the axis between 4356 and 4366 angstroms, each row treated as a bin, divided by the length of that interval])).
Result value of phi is -3.15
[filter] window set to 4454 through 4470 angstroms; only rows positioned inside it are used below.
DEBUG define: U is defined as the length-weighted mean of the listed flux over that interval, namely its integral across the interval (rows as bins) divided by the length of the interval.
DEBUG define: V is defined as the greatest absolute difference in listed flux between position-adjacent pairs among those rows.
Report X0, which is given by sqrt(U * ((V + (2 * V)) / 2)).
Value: 9.4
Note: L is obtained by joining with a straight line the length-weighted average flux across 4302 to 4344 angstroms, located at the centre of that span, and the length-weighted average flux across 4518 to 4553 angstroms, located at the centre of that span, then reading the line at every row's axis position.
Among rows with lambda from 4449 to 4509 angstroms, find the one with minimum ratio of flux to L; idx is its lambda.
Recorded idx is 4456.58 angstroms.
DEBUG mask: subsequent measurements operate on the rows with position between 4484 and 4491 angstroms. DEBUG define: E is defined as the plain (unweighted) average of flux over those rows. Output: 29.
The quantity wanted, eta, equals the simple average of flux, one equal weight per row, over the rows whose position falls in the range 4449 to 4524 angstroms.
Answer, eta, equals 28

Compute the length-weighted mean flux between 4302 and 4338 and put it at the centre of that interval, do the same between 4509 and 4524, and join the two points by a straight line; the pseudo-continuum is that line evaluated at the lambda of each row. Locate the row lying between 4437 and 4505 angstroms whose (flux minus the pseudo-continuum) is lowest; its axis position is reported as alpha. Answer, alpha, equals 4456.58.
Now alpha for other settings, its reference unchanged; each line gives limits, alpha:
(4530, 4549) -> 4535.25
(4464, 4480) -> 4464.79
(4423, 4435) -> 4434.06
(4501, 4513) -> 4512.34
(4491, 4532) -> 4531.08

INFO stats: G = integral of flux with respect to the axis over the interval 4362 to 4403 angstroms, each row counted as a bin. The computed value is 839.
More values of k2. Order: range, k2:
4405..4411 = 16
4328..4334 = 19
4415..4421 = 22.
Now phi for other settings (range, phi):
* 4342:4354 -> -3.07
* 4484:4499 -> -3.35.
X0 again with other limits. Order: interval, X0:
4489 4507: 9.3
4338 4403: 9.7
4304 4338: 10.0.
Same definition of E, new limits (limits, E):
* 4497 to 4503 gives 29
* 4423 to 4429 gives 22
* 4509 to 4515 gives 32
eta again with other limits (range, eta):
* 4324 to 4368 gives 21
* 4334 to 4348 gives 21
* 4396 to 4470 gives 23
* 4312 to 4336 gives 20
